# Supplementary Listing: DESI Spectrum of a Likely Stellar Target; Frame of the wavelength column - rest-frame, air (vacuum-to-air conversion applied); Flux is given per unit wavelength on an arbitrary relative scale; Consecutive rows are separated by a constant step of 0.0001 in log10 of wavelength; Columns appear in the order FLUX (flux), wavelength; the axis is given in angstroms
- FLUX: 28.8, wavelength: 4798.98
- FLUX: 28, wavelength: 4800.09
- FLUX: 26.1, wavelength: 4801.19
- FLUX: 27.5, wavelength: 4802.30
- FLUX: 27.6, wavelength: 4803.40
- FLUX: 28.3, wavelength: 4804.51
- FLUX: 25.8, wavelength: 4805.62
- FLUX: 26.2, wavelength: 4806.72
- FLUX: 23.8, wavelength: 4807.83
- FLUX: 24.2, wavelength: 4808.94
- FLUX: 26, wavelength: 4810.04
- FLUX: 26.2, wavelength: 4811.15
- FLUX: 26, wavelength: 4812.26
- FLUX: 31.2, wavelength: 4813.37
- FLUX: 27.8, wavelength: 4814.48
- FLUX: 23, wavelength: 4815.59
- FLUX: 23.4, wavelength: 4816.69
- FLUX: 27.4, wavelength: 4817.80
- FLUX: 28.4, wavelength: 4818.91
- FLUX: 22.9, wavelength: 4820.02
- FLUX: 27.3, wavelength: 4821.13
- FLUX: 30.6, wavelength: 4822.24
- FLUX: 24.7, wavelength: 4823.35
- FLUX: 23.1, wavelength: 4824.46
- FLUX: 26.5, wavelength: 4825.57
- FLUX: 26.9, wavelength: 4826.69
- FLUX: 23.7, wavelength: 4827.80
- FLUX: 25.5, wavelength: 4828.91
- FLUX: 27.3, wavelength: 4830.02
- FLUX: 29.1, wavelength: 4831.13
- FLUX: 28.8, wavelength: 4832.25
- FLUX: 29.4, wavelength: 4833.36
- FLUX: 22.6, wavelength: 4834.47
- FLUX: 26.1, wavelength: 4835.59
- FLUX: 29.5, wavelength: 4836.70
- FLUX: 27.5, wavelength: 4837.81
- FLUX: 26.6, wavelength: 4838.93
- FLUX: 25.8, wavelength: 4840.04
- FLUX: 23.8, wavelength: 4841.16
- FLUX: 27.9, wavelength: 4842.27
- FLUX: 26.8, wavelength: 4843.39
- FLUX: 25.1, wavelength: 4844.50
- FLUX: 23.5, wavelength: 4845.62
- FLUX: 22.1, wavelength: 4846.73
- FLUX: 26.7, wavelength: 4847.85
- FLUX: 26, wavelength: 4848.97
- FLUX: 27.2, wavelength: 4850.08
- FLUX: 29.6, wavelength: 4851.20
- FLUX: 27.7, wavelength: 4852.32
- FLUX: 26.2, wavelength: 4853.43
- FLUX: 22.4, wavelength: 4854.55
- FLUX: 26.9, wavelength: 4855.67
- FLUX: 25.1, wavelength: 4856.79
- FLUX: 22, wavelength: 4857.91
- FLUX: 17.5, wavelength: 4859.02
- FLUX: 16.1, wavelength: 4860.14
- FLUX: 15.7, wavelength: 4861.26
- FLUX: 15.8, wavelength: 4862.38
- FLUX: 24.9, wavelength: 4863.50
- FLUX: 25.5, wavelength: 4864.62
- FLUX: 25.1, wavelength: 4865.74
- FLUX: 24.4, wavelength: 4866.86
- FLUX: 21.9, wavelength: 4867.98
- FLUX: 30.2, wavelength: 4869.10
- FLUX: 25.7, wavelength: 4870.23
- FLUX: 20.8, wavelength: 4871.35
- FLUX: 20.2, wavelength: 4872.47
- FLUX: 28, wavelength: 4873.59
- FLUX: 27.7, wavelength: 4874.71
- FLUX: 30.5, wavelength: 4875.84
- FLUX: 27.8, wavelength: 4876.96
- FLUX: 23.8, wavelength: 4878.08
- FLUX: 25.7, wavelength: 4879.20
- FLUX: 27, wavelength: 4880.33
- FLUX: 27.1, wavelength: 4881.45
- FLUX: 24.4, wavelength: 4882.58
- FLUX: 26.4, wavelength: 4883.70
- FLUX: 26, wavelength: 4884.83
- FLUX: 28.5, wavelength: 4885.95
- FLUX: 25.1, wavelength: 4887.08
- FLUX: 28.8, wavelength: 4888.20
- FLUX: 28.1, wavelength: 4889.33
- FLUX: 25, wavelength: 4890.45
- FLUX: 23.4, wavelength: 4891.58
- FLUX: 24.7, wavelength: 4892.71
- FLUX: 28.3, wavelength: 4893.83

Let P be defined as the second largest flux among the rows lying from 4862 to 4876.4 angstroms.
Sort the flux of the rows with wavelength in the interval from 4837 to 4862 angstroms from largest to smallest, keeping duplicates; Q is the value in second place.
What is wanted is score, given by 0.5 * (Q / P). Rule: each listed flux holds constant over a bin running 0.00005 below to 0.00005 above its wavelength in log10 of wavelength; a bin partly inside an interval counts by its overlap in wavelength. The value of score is 0.462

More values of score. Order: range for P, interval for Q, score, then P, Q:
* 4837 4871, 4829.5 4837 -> 0.497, 29.6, 29.4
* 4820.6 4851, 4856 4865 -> 0.425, 29.5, 25.1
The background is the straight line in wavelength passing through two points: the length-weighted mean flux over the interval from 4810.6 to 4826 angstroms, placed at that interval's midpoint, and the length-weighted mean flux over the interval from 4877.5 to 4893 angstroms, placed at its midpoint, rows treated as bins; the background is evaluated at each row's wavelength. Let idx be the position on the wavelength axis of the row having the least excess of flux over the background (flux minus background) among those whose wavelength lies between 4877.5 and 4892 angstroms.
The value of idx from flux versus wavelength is 4891.58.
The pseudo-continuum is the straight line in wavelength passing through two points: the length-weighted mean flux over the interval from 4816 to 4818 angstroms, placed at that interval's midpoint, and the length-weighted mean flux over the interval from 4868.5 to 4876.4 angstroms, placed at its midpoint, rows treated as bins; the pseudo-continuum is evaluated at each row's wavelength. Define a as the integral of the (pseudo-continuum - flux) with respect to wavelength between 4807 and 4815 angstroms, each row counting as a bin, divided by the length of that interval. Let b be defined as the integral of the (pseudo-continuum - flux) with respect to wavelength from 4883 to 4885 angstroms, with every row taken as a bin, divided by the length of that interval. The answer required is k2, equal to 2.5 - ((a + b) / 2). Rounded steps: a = -2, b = 0.2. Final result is 3.2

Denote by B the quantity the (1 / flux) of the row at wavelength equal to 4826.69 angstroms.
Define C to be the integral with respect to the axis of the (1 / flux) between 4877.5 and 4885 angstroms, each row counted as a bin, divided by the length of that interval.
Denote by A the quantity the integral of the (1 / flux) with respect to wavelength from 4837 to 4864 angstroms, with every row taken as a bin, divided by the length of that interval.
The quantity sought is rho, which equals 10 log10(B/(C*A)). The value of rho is 13.5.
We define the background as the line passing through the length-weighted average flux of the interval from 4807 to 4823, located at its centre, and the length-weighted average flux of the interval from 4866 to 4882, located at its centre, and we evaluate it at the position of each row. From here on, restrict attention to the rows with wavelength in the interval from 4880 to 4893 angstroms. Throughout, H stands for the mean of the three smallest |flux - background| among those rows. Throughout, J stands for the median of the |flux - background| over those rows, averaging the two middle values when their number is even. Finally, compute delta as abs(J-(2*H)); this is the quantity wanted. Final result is 0.3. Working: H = 0.50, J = 1.3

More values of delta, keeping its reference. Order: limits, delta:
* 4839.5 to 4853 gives 0.8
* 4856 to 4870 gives 2.6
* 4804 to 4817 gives 1.3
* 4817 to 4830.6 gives 0.2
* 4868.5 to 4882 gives 1.1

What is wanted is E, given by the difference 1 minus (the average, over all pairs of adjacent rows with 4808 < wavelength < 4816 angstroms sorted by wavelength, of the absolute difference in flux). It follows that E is -1.60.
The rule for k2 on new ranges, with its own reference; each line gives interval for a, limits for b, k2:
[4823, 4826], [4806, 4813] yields 2.7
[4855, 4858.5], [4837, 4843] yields 2.4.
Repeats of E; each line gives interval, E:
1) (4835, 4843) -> -1.20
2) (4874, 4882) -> -1.13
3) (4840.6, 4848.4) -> -1.42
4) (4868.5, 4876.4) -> -2.48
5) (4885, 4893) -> -1.30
